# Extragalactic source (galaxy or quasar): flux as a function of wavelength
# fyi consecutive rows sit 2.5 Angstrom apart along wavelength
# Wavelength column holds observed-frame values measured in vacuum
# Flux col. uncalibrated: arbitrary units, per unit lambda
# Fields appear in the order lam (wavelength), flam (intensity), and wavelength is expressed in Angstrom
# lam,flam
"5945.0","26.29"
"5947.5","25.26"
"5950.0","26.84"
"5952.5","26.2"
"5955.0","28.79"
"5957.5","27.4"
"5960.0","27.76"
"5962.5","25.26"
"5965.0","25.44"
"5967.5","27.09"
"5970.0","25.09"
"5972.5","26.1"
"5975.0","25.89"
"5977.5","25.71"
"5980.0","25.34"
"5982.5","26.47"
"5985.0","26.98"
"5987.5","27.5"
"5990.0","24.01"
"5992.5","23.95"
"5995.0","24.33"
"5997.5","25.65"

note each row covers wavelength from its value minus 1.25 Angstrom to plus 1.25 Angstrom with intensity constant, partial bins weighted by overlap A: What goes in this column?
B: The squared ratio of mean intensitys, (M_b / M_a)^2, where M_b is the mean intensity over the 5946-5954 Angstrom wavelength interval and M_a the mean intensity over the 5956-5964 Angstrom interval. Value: 0.95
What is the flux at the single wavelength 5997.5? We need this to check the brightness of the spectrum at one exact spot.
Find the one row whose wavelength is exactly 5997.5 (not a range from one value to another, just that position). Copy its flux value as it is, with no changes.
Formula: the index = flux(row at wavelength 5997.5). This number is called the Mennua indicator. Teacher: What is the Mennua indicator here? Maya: 25.65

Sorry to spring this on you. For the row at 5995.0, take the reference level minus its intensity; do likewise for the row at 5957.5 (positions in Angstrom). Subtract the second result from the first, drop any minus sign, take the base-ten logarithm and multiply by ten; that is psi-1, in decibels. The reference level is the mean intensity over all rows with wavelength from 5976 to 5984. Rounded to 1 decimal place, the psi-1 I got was 4.9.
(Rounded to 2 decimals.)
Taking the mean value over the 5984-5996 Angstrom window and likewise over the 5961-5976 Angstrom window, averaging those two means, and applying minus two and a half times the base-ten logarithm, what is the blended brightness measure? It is -3.52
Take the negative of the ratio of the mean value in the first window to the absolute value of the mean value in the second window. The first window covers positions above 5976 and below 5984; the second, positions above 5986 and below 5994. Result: -1.03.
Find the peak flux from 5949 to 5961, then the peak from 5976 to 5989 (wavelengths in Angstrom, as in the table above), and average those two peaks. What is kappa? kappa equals 28.1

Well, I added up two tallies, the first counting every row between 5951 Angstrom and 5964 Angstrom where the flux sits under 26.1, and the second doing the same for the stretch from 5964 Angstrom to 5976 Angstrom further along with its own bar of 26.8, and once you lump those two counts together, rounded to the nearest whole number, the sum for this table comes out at 5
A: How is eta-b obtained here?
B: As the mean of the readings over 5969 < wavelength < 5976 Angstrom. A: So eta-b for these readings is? 25.7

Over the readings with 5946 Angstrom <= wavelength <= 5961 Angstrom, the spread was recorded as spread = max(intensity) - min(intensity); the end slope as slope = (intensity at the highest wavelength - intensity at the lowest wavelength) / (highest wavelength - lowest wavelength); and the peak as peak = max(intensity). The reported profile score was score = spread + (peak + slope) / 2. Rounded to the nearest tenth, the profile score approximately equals 18.0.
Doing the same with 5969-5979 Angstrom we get 14.1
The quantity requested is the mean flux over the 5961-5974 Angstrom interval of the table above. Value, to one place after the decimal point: 25.8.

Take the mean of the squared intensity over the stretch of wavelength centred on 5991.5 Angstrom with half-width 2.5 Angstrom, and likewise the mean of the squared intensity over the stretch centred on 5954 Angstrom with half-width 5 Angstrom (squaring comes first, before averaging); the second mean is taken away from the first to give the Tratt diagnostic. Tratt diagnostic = -172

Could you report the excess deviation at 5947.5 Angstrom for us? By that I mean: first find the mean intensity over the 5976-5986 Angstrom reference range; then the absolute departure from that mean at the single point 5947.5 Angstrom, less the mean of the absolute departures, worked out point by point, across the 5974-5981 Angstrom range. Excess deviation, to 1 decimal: 0.4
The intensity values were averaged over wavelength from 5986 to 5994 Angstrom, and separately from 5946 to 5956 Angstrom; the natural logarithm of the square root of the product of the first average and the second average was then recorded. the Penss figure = 3.256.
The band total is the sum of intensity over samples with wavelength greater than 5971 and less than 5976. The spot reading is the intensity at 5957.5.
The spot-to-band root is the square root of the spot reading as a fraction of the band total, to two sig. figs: 0.73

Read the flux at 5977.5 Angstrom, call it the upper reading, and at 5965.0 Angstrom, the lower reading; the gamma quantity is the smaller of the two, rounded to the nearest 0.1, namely 25.4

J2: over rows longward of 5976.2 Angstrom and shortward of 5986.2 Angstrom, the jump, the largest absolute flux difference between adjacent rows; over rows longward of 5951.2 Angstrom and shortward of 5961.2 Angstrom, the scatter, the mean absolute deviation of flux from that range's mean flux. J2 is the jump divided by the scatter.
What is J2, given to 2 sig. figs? 1.5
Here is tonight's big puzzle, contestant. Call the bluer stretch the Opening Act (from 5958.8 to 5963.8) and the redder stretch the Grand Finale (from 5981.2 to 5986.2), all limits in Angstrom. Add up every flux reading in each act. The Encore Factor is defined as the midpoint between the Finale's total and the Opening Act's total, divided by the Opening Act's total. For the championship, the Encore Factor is 1.00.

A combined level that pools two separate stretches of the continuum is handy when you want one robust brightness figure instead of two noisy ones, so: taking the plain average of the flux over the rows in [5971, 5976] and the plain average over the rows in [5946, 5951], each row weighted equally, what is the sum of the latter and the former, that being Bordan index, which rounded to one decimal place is 52.0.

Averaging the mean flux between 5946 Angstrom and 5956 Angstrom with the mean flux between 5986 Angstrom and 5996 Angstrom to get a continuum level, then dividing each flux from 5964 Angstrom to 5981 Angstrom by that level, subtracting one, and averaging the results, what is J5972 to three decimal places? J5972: -0.002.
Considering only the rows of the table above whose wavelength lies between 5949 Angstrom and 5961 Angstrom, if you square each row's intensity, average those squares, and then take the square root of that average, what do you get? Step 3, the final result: 27.41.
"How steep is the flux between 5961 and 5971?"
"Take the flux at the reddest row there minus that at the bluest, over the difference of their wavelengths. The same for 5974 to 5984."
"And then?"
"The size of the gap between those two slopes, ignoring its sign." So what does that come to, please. 0.10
